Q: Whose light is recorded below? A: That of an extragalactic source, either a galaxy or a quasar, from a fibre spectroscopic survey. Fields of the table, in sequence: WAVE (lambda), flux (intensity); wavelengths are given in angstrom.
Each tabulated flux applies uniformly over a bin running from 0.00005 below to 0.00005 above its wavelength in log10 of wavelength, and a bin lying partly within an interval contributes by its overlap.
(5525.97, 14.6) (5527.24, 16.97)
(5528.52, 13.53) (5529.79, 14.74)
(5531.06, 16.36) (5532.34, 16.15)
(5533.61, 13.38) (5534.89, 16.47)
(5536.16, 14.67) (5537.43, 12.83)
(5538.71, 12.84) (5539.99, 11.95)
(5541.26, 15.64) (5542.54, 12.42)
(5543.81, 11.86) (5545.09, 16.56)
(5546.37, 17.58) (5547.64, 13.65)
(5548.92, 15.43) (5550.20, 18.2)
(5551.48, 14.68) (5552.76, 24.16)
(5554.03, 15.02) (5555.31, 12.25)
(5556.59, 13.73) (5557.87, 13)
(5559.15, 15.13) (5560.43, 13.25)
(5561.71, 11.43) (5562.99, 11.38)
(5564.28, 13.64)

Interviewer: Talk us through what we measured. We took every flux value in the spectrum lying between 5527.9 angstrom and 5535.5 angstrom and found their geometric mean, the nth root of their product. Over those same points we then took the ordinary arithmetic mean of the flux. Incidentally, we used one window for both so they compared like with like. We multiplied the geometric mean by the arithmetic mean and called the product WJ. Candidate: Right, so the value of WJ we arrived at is 227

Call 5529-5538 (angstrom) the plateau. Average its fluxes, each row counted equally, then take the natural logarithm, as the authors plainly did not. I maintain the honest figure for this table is 2.70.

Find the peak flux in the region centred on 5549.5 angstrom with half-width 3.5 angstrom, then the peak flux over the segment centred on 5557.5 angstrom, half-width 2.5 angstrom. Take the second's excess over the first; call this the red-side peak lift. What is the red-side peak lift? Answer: -9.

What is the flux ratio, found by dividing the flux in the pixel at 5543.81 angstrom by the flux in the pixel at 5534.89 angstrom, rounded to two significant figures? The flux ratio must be 0.72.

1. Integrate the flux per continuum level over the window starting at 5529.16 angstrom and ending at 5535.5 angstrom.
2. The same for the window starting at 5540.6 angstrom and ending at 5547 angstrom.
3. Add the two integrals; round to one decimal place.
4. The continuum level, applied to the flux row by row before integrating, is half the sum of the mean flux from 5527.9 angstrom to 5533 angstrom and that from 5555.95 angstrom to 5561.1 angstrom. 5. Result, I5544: 13.3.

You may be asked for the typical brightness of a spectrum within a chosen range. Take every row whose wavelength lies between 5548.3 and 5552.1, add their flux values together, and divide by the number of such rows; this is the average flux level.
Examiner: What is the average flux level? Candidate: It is 16.1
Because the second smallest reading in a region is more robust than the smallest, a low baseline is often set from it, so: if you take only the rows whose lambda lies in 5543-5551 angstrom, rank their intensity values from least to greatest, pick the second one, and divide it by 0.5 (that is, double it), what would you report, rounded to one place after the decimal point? 27.3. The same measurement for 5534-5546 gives 23.9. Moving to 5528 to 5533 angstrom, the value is 29.5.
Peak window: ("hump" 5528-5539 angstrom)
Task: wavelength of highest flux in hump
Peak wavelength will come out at 5534.89 angstrom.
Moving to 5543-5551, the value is 5550.20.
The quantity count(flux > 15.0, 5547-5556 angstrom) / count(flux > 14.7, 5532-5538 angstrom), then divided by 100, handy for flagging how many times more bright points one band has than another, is 0.020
